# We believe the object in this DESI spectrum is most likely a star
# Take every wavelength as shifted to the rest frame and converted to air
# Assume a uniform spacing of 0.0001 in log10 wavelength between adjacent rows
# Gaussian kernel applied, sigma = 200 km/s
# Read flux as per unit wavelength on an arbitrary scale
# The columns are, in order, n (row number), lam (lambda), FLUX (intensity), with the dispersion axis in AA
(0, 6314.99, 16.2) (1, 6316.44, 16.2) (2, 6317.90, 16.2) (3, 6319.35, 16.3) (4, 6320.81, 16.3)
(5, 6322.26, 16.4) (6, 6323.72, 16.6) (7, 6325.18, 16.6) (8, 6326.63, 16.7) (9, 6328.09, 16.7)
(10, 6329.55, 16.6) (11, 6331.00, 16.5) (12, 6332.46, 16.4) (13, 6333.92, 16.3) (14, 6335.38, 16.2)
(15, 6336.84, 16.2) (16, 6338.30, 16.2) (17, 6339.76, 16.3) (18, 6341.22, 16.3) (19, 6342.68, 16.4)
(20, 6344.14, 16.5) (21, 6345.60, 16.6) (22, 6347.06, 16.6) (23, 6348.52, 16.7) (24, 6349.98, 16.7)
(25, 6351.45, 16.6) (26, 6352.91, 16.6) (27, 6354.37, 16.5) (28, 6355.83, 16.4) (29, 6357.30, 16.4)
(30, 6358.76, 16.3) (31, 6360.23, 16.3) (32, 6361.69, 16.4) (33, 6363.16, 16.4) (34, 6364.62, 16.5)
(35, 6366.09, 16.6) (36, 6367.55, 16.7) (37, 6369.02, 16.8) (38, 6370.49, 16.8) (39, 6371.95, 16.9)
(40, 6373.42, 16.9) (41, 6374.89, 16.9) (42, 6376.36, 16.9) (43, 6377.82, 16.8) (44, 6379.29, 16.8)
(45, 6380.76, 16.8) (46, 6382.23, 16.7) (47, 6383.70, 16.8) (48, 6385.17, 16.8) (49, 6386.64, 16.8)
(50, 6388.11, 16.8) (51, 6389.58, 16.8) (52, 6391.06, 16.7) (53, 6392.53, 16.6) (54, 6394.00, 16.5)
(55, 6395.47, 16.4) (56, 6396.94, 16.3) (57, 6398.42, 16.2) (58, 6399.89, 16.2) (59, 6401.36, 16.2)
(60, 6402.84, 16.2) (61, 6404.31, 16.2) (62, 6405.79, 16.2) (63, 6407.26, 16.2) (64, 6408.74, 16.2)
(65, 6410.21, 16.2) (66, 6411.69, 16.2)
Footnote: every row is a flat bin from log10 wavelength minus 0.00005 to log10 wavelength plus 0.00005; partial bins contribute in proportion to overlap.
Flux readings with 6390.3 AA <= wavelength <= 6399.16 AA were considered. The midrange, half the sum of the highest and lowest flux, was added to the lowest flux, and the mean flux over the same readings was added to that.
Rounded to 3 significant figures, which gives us 49.1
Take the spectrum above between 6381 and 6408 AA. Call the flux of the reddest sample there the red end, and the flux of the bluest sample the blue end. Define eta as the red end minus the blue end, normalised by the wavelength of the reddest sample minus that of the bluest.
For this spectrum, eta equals -0.020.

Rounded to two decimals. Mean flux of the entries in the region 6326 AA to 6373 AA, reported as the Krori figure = 16.50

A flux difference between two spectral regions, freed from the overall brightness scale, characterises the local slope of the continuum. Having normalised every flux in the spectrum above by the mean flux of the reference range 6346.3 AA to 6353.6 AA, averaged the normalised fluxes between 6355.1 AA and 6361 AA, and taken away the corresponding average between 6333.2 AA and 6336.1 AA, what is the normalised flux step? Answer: 0.006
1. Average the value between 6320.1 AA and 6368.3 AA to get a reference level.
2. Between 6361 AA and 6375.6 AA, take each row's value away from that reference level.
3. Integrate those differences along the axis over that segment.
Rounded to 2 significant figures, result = -3.2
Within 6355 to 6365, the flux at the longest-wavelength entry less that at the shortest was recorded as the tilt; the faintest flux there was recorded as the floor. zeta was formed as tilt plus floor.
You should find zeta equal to 16.4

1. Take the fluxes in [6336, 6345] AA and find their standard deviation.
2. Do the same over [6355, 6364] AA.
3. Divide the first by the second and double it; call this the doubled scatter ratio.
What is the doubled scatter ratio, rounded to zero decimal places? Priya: 5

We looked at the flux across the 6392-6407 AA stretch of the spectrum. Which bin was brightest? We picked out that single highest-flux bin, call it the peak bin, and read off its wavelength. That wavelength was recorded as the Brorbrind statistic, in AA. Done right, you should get 6392.53 AA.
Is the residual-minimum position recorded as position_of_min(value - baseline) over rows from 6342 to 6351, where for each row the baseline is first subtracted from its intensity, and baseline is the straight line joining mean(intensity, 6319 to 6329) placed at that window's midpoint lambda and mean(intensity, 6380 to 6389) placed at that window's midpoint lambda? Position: 6342.68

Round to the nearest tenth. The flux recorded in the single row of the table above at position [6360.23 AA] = 16.3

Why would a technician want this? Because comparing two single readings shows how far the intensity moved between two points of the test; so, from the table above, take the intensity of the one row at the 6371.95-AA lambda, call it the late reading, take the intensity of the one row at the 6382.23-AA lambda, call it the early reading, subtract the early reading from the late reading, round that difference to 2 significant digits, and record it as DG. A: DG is 0.20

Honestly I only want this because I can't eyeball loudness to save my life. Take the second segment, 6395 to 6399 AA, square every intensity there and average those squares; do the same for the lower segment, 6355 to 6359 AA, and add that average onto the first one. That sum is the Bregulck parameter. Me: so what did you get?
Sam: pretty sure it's 534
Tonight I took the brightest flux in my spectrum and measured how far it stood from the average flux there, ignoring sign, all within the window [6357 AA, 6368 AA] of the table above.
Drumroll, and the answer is 0.25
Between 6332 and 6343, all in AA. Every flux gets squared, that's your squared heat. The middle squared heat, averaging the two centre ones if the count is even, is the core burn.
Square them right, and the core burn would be 266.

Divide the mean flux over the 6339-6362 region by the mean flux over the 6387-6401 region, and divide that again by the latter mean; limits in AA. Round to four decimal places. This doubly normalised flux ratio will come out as 0.0605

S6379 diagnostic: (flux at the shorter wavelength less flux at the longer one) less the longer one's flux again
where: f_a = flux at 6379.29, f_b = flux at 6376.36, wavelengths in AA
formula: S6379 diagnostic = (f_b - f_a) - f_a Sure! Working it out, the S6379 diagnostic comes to -16.7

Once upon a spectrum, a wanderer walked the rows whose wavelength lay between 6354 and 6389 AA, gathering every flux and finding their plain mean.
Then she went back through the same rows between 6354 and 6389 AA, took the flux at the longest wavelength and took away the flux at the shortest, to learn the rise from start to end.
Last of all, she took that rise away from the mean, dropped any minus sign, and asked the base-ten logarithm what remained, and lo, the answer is 1.21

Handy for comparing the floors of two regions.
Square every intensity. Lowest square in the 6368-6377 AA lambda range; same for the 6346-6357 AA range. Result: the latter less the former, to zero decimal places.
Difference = -13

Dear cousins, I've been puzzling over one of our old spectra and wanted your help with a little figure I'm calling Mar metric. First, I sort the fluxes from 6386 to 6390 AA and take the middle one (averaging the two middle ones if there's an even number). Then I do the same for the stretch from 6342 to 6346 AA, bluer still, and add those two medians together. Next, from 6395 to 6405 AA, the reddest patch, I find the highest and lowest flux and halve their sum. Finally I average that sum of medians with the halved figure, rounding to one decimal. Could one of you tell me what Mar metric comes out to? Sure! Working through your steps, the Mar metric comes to 24.8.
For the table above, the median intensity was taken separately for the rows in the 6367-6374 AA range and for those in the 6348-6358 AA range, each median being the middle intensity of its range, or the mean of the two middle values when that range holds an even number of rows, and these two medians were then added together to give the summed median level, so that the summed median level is 33.4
